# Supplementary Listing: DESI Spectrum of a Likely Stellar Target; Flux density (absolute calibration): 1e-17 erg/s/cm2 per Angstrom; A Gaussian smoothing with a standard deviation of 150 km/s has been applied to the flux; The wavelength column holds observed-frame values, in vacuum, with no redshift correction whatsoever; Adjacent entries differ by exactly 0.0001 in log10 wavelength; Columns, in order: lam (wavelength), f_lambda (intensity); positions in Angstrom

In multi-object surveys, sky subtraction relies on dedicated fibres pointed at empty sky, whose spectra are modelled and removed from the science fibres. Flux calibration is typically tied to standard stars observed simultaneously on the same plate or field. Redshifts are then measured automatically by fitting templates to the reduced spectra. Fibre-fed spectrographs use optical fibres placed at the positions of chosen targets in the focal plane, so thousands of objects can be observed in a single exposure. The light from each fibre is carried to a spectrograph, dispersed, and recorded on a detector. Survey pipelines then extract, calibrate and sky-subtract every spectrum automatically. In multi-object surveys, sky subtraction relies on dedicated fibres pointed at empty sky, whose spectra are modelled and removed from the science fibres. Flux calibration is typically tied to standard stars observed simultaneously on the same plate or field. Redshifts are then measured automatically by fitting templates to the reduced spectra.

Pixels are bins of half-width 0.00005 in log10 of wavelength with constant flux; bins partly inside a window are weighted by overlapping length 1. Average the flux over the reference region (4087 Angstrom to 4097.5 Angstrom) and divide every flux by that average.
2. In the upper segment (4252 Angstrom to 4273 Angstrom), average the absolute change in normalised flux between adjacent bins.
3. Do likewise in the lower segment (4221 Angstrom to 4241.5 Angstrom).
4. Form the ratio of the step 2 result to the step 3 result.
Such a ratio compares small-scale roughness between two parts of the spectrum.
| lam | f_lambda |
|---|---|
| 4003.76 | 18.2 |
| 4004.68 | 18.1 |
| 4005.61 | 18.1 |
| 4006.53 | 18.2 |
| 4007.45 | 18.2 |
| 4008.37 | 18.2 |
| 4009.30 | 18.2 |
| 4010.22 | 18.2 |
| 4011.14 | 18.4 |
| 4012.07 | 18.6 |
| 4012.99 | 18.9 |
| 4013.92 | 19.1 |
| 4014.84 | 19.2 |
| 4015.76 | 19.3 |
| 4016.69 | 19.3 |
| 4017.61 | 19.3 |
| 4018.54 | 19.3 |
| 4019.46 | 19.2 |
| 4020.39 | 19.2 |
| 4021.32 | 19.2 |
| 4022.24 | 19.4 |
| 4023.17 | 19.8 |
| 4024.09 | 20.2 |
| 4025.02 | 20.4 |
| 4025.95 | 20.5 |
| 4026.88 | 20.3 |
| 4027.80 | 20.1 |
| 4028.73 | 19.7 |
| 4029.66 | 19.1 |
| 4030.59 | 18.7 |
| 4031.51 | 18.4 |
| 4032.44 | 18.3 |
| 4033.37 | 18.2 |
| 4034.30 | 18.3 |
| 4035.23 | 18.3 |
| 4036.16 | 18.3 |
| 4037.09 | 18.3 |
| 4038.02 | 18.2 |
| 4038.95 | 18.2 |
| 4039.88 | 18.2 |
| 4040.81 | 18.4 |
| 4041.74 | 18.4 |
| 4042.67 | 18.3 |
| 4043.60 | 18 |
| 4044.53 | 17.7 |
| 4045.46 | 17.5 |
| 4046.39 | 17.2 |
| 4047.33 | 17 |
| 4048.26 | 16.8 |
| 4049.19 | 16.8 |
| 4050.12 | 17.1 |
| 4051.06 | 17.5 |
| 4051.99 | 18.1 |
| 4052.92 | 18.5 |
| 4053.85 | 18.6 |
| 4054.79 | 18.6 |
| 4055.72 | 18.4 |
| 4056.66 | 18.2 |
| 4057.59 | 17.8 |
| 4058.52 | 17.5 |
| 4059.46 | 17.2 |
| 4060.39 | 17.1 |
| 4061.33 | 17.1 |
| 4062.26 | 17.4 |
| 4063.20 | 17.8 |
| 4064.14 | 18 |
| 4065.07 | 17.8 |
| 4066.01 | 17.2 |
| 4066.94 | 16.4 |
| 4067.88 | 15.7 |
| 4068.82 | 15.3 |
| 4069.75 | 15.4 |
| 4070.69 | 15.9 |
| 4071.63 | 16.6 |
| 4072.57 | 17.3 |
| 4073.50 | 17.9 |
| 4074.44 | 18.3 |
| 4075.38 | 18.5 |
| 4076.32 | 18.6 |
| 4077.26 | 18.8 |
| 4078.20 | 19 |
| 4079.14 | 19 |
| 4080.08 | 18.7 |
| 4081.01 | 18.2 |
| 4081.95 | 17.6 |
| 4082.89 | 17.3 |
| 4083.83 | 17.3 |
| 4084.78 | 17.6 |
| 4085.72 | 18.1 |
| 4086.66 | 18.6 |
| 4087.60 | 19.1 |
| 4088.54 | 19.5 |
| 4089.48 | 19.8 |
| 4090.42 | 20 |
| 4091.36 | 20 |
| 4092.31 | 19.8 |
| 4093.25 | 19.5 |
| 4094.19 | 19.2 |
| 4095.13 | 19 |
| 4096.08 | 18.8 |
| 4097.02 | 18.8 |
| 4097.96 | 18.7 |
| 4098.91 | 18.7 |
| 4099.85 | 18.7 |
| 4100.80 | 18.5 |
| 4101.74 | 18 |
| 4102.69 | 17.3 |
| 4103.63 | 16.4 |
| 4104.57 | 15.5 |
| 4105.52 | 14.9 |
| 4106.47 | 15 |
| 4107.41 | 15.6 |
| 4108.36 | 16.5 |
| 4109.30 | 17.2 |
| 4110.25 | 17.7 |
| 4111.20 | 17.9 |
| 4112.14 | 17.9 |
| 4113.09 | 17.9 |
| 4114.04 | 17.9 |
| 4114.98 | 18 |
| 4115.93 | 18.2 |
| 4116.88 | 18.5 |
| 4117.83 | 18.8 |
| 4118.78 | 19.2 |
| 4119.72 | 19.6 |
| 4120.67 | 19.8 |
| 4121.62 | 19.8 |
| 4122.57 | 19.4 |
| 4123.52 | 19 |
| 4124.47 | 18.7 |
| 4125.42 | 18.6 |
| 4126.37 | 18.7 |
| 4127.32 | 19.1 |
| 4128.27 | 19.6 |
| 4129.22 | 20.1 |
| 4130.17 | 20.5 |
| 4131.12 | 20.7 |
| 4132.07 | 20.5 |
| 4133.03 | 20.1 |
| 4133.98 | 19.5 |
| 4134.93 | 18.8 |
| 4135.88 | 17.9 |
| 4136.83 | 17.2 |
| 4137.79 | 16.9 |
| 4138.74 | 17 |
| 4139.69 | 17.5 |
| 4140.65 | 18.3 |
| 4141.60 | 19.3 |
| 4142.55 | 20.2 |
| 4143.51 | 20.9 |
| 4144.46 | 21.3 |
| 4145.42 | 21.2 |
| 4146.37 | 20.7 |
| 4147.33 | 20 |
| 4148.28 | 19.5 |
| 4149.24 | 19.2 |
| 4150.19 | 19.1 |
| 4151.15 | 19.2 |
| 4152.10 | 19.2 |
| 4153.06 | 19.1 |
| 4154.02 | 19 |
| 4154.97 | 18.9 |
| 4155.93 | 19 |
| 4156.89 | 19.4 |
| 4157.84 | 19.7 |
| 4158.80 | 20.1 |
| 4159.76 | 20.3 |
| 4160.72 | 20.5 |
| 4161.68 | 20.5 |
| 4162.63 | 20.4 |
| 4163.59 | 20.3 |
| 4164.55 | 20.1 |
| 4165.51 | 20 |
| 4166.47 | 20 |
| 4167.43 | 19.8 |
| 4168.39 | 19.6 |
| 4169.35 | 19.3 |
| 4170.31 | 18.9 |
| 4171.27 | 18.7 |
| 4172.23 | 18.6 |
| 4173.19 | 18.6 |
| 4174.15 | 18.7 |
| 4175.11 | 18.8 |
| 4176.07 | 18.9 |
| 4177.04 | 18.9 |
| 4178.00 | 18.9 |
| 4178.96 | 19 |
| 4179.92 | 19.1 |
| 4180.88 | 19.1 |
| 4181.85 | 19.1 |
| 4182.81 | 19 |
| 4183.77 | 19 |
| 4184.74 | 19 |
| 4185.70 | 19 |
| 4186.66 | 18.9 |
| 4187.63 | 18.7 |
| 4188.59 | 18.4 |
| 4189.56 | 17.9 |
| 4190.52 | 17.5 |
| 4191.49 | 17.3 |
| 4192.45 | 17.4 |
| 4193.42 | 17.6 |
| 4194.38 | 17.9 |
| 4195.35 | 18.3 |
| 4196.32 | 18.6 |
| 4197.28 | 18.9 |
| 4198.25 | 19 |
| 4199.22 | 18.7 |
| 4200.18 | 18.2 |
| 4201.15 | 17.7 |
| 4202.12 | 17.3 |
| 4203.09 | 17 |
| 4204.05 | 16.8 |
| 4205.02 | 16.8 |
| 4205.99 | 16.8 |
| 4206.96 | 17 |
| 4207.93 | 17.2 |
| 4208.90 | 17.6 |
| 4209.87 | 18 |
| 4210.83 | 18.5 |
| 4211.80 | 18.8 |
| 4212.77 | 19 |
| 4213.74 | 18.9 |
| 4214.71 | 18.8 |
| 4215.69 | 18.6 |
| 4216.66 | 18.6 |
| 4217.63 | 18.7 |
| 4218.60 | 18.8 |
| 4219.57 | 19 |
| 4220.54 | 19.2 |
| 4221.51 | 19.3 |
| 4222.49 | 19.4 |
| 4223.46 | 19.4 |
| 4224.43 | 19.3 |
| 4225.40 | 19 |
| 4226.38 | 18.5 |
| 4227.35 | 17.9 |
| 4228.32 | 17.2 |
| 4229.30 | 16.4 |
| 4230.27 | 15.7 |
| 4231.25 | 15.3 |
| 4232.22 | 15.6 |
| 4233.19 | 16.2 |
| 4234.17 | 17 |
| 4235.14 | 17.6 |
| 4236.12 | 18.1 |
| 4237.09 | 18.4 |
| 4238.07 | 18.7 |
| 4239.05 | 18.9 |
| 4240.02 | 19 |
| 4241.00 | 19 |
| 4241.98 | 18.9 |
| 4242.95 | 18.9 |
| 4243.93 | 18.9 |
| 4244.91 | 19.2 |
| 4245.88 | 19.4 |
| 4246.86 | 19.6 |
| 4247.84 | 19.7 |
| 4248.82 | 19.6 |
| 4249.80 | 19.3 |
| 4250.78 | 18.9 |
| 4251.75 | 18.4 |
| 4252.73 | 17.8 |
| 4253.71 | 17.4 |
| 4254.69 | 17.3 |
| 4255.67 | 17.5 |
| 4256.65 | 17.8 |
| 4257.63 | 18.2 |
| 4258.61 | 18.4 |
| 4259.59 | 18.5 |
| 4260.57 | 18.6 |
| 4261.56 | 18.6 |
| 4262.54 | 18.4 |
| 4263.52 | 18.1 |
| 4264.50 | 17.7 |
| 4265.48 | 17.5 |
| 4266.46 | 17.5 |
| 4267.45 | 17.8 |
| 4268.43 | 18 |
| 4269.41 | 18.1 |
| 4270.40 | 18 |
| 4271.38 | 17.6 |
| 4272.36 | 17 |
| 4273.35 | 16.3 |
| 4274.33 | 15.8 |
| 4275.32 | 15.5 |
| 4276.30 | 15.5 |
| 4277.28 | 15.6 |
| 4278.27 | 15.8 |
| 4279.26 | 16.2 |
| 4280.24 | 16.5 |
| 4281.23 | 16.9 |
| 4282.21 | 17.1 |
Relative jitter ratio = 0.6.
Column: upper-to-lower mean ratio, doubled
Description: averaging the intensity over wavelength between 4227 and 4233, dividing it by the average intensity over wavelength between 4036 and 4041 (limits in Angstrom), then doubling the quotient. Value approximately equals 1.79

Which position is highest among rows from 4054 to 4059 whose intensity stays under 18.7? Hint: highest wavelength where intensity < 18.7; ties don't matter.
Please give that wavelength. 4058.52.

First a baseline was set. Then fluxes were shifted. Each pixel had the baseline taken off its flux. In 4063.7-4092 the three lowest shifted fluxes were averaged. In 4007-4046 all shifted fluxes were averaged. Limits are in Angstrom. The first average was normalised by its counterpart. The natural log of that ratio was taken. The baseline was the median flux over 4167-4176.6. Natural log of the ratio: 5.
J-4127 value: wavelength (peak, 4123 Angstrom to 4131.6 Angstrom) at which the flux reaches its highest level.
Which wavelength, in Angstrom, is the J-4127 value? 4131.12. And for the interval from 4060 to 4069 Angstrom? 4064.14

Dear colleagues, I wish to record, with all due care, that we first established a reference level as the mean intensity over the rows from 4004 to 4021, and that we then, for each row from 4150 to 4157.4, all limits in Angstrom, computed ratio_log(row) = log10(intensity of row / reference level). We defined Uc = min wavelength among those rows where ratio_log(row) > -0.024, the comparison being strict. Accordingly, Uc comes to 4150.19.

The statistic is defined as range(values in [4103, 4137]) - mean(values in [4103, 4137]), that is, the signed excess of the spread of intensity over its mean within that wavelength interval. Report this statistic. -12.6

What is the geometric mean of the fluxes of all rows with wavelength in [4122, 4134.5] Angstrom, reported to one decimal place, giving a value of 19.6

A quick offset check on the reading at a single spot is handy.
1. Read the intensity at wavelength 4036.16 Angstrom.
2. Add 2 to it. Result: 20.3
